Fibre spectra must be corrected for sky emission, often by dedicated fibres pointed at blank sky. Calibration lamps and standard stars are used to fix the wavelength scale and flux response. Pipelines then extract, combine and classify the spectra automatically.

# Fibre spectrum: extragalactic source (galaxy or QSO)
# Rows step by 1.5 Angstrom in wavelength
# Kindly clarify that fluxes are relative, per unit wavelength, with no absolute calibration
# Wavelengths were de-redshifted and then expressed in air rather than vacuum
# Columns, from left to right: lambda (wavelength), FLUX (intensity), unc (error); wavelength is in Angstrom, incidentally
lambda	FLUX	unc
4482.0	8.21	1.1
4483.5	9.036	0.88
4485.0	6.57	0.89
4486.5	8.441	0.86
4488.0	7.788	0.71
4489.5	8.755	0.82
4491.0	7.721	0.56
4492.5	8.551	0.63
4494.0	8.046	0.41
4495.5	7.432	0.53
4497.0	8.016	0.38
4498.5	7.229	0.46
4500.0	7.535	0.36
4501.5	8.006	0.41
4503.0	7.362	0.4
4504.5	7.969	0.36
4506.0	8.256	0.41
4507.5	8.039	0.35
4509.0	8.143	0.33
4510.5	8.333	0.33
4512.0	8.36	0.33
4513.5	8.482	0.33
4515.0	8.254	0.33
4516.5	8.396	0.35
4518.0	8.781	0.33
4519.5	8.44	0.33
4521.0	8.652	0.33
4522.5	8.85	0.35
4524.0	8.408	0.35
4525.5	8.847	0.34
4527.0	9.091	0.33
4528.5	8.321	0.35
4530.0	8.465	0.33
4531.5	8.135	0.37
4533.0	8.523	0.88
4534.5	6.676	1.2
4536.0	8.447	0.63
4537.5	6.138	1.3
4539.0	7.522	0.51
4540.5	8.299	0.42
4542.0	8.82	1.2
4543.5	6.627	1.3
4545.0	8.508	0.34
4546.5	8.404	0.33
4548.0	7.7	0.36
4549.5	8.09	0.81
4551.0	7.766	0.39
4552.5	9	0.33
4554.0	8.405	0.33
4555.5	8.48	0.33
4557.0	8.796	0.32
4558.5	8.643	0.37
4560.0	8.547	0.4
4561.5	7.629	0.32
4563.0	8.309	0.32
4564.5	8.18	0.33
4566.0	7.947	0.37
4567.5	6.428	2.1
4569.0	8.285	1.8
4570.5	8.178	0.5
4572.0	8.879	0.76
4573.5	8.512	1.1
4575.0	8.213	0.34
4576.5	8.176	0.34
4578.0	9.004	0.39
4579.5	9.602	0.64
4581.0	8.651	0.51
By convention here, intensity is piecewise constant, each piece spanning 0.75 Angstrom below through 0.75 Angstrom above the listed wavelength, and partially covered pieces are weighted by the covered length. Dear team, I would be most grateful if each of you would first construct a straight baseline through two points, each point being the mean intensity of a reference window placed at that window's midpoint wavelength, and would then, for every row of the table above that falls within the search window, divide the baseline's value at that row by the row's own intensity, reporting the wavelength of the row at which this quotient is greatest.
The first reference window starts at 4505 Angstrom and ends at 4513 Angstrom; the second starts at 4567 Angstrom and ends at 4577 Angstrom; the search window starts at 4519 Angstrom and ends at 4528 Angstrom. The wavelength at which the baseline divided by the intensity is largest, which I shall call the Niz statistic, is 4524.0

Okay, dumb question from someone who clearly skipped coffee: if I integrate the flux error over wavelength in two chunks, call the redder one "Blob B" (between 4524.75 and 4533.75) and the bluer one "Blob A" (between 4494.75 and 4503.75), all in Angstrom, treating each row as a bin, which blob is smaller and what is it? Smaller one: 3.810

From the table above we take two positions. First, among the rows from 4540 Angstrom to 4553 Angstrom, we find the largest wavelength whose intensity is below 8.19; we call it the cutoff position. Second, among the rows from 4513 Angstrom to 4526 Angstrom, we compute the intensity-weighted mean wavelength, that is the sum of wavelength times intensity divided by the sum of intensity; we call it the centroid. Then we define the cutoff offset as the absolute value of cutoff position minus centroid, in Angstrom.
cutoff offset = 31.4 Angstrom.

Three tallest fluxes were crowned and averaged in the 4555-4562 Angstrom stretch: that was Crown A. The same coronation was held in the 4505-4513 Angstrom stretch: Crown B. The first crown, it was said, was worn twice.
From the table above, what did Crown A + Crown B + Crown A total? 25.6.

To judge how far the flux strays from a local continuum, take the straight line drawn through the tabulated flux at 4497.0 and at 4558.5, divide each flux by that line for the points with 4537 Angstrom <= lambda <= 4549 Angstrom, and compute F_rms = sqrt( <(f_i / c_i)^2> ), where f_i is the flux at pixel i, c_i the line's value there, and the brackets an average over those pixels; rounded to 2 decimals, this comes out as 0.92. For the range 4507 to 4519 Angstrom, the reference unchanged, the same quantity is 1.02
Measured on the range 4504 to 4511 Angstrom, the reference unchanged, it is 1.00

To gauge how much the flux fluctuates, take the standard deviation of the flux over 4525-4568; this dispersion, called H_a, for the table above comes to 0.8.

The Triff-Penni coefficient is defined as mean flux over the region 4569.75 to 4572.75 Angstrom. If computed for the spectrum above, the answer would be 8.53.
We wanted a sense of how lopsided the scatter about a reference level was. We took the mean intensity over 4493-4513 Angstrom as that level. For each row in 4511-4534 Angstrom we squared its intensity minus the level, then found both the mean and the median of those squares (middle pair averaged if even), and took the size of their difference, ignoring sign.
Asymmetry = 0.15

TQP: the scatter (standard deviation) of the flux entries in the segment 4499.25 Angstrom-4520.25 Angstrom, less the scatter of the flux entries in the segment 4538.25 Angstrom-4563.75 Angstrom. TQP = -0.22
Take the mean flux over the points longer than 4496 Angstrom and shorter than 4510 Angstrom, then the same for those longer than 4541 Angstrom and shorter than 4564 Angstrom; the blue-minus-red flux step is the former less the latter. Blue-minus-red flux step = -0.41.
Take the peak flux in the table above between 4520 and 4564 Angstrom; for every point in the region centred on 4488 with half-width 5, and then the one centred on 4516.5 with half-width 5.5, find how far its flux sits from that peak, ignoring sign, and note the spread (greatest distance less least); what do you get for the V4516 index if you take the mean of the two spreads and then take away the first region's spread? -1.0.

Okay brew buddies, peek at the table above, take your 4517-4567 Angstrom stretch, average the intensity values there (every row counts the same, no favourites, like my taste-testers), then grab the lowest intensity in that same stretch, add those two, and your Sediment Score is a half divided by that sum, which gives 0.0348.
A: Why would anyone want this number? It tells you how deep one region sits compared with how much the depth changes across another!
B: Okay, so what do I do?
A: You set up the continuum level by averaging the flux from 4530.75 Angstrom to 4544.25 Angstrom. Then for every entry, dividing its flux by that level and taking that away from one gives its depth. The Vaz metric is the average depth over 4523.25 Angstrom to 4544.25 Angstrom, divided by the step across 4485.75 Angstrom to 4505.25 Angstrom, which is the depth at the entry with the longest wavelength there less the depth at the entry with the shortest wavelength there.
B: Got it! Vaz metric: -0.7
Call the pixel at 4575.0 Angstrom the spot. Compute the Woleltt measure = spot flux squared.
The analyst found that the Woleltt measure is 67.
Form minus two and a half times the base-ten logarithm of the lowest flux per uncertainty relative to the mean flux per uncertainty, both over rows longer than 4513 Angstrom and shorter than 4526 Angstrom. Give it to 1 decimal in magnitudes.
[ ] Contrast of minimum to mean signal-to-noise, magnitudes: 0.1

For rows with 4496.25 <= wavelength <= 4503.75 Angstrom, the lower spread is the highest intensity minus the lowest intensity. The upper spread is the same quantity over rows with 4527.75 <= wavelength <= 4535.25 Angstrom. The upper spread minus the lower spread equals 1.1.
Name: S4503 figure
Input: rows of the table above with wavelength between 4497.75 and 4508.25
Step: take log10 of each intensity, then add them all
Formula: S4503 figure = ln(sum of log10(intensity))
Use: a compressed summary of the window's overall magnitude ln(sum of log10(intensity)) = 1.83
